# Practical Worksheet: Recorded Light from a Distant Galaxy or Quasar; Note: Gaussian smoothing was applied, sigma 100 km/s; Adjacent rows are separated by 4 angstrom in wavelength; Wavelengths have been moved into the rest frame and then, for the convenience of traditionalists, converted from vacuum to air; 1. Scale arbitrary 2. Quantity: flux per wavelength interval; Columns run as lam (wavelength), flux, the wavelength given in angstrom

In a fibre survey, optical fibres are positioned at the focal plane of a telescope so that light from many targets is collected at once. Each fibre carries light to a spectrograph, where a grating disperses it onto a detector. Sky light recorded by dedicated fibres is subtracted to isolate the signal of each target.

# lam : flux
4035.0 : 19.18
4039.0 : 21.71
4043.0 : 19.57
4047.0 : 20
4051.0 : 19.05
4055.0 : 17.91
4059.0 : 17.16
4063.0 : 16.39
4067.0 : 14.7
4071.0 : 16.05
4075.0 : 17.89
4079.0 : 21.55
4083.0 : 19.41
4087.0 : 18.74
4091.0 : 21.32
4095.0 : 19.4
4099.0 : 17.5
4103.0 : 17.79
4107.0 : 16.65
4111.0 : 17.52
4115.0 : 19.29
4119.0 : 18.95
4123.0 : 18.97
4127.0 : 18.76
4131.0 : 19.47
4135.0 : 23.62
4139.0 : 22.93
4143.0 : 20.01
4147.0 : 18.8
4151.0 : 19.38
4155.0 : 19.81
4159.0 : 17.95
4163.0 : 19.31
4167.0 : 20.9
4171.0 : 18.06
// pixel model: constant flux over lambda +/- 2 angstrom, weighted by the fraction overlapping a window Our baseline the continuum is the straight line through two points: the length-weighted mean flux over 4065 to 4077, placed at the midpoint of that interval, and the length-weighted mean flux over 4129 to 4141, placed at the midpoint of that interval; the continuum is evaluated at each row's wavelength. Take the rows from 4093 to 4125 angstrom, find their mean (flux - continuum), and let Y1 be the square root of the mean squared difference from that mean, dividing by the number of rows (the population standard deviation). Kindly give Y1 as 1.1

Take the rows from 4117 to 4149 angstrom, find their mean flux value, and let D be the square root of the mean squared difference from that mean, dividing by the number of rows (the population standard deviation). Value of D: 1.83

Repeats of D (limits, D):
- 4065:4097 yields 2.23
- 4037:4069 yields 2.08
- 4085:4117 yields 1.38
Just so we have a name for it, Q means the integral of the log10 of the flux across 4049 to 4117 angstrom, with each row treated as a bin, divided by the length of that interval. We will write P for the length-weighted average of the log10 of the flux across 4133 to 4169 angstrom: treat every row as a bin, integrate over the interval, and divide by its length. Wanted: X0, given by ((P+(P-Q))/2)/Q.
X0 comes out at 0.54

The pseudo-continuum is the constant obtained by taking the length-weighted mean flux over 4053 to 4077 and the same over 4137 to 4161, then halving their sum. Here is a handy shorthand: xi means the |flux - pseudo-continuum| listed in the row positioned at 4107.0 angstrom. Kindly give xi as 1.6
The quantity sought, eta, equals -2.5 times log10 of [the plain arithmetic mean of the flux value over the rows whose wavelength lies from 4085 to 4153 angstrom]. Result -3.22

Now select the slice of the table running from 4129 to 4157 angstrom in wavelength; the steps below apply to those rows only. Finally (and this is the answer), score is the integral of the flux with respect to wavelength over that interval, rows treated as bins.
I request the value 576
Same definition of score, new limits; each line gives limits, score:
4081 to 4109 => 523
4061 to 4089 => 499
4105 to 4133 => 518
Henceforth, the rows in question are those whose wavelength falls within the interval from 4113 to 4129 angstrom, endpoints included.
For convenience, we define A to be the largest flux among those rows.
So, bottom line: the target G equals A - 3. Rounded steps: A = 19.29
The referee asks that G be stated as 16.3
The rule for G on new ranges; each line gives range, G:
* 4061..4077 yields 14.9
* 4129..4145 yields 20.6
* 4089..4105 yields 18.3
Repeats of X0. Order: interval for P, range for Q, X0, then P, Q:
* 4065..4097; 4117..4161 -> 0.48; 1.27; 1.30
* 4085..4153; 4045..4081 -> 0.53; 1.29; 1.25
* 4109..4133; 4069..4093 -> 0.50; 1.27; 1.28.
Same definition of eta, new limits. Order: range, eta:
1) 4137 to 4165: -3.24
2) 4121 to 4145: -3.29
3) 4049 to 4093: -3.15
